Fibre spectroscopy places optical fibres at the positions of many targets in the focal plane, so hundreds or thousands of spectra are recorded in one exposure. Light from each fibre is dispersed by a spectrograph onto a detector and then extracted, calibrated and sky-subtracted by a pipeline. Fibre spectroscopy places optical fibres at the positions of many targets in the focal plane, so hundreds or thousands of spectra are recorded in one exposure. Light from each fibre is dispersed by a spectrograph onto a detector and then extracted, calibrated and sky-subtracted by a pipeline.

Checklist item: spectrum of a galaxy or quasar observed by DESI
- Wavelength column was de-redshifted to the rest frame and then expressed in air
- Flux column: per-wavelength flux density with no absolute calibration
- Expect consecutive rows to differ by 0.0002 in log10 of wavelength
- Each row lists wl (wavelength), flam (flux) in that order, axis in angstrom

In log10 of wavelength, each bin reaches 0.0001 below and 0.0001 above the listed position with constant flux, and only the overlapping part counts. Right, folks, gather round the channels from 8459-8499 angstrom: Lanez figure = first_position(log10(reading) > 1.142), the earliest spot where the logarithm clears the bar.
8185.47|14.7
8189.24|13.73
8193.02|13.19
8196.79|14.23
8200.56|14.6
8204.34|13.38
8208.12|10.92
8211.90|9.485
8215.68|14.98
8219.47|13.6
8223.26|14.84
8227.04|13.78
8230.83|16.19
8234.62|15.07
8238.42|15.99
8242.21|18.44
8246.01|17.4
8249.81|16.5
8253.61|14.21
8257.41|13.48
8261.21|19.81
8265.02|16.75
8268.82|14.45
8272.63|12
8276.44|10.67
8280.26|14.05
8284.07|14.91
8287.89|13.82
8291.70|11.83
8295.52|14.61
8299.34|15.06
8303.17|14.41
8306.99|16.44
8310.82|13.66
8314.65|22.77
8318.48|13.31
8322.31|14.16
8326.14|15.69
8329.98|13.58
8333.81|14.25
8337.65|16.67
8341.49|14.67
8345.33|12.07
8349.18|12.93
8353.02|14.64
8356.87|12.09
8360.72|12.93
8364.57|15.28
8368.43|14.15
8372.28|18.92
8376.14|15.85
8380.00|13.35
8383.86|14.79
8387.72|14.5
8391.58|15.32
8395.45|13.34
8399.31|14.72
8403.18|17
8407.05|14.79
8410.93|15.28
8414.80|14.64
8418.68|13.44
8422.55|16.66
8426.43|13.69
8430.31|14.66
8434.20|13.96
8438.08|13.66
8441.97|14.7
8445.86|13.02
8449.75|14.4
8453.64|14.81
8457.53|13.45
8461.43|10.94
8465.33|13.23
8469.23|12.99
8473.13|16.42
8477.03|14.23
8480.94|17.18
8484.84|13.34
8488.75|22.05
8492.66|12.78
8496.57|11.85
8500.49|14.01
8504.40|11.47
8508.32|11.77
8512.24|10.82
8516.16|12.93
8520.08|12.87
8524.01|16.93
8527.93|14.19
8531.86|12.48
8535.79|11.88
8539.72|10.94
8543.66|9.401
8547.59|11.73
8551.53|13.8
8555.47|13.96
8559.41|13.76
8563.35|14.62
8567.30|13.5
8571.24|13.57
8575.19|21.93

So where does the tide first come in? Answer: 8473.13 angstrom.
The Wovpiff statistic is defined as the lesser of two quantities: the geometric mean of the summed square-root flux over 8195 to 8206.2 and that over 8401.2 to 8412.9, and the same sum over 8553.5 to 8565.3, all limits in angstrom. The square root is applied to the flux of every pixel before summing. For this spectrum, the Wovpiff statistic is 11.3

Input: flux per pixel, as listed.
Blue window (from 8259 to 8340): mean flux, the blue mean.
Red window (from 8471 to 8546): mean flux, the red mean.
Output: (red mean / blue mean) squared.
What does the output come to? 0.83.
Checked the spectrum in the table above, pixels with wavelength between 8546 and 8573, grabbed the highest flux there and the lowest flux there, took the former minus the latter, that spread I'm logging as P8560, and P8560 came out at 2.9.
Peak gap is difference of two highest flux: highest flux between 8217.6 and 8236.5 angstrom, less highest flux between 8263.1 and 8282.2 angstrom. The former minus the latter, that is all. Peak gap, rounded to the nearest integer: -1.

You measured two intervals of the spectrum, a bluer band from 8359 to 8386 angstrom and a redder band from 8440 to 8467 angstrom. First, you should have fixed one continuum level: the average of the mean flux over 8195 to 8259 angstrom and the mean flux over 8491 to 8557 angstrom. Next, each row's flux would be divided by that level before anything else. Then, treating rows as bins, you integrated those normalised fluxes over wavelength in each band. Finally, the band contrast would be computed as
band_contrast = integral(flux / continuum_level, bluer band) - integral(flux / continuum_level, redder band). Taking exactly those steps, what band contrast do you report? 3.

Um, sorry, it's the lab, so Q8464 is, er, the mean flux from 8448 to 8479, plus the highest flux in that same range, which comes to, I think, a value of 30.2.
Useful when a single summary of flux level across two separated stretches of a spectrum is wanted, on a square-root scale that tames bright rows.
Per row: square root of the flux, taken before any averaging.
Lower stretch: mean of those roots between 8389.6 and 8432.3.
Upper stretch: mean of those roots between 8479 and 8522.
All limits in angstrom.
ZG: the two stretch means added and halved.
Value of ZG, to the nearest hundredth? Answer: 3.77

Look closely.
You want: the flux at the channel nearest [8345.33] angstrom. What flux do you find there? 12.07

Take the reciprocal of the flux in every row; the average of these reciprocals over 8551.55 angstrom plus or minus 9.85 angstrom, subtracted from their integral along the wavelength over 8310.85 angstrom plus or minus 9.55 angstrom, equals 1.15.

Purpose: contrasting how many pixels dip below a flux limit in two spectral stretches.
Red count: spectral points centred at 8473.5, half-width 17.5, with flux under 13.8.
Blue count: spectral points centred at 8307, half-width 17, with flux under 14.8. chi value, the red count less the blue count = -1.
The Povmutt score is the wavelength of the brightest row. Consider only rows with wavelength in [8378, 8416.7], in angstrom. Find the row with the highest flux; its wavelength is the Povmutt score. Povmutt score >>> 8403.18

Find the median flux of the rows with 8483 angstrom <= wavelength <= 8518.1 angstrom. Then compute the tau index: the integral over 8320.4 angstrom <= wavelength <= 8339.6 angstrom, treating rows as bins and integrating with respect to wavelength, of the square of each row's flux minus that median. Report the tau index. 109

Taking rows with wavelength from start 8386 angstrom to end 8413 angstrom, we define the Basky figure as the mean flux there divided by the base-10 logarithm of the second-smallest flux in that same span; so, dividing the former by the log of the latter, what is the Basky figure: 12.9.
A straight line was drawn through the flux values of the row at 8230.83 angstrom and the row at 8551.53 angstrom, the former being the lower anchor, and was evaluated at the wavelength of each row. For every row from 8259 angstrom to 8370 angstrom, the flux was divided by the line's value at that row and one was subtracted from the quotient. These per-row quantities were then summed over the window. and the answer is -1.9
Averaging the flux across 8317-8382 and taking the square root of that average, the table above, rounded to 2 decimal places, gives 3.79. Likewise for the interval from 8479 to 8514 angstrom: 3.73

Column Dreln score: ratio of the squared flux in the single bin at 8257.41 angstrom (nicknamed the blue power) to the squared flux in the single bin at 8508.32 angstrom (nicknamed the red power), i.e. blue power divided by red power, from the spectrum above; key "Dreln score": 1.3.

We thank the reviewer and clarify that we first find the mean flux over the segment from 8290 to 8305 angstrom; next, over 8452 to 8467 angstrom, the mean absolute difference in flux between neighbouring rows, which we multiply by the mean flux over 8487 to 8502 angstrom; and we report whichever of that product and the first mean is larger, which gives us 31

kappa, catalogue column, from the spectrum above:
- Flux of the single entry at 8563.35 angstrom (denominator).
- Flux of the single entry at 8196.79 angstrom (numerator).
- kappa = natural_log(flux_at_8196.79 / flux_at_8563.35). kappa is -0.03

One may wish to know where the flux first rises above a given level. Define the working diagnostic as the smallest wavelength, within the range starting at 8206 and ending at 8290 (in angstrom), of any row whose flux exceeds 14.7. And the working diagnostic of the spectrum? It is 8215.68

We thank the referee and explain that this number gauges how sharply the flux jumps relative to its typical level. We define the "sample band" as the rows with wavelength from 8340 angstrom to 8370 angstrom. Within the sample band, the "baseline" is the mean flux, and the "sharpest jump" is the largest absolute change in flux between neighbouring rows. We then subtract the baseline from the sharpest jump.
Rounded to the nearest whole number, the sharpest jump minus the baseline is -11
